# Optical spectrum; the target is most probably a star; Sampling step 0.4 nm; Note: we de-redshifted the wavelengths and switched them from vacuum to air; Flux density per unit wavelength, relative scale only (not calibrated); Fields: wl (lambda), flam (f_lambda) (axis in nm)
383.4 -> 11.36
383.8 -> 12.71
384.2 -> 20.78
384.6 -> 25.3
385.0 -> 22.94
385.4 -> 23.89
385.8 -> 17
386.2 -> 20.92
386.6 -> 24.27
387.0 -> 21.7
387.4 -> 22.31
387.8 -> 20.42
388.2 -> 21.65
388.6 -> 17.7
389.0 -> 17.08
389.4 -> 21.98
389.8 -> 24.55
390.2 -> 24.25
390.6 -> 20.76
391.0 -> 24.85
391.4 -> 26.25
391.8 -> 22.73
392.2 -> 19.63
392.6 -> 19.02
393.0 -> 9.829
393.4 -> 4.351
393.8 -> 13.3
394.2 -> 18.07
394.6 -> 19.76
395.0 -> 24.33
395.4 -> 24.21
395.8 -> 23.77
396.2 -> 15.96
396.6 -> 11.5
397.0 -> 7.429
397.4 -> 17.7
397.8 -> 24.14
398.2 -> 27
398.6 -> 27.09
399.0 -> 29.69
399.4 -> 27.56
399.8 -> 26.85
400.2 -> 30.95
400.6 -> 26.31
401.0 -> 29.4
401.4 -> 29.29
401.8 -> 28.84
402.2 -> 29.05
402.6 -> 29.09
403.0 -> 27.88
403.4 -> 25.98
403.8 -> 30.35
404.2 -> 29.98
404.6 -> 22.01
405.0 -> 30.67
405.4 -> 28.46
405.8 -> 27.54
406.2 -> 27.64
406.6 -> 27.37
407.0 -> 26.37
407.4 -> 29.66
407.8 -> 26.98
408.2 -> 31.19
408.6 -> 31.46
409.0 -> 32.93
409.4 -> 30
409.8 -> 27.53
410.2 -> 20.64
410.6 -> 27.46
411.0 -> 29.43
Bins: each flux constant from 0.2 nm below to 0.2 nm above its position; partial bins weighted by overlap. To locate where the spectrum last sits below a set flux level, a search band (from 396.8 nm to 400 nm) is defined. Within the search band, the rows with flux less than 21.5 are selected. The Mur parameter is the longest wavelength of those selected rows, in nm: 397.4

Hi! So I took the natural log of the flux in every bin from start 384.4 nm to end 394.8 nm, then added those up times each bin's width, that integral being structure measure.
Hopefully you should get 31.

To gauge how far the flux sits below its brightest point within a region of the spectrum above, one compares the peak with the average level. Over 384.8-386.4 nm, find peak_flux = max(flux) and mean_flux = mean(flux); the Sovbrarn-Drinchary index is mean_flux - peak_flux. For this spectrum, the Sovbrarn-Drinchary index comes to -2.7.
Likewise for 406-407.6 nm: -1.9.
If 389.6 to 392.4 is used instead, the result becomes -3.0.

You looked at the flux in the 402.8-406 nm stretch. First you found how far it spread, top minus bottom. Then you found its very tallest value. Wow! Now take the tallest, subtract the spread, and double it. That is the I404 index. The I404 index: 44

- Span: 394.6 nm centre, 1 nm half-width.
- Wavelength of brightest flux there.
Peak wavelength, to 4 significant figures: 395.0 nm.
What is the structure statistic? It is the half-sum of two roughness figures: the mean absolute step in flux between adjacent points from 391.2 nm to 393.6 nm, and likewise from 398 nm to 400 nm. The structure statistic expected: 2.88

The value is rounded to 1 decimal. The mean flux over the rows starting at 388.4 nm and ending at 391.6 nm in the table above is 22.2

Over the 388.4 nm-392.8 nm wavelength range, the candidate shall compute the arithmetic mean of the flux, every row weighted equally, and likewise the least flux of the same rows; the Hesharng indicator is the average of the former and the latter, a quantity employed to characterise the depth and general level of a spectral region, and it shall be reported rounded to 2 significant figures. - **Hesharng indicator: 19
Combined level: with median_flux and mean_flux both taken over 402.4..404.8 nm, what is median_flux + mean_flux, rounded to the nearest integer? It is 56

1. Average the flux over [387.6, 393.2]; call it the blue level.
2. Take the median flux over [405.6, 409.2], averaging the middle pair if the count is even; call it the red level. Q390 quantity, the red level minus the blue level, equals 6.9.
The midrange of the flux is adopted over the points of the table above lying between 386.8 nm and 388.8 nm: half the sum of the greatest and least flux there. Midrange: 20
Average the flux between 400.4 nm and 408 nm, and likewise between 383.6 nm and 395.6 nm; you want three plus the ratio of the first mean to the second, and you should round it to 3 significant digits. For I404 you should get 4.39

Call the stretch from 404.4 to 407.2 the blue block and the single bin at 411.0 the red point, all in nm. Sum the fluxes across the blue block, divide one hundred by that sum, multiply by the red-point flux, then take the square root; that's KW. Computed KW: 3.9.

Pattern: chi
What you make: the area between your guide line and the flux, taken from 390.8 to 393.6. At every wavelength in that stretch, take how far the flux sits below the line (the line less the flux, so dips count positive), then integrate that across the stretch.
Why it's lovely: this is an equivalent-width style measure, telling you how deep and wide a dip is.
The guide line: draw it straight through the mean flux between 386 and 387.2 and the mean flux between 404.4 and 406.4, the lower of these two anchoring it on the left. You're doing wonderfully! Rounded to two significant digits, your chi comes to 16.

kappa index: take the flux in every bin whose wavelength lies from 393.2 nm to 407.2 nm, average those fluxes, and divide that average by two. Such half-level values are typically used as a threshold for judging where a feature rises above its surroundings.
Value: 12.1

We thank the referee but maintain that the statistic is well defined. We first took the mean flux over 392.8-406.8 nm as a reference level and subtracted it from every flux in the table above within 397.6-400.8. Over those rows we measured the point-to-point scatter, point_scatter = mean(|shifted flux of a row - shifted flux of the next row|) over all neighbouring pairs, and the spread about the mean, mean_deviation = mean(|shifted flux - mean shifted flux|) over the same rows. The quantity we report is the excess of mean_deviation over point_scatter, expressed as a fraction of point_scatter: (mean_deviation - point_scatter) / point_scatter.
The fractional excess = -0.4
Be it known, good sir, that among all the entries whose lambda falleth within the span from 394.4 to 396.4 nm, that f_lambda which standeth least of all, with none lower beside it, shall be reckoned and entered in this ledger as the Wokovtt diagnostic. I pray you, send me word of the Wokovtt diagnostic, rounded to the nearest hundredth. 15.96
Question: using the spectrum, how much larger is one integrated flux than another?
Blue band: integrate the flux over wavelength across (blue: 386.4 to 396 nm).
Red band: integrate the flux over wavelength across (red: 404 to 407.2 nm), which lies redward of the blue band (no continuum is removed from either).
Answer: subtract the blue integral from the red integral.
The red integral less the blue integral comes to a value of -107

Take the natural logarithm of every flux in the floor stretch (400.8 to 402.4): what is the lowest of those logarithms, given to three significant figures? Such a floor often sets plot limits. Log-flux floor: 3.36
